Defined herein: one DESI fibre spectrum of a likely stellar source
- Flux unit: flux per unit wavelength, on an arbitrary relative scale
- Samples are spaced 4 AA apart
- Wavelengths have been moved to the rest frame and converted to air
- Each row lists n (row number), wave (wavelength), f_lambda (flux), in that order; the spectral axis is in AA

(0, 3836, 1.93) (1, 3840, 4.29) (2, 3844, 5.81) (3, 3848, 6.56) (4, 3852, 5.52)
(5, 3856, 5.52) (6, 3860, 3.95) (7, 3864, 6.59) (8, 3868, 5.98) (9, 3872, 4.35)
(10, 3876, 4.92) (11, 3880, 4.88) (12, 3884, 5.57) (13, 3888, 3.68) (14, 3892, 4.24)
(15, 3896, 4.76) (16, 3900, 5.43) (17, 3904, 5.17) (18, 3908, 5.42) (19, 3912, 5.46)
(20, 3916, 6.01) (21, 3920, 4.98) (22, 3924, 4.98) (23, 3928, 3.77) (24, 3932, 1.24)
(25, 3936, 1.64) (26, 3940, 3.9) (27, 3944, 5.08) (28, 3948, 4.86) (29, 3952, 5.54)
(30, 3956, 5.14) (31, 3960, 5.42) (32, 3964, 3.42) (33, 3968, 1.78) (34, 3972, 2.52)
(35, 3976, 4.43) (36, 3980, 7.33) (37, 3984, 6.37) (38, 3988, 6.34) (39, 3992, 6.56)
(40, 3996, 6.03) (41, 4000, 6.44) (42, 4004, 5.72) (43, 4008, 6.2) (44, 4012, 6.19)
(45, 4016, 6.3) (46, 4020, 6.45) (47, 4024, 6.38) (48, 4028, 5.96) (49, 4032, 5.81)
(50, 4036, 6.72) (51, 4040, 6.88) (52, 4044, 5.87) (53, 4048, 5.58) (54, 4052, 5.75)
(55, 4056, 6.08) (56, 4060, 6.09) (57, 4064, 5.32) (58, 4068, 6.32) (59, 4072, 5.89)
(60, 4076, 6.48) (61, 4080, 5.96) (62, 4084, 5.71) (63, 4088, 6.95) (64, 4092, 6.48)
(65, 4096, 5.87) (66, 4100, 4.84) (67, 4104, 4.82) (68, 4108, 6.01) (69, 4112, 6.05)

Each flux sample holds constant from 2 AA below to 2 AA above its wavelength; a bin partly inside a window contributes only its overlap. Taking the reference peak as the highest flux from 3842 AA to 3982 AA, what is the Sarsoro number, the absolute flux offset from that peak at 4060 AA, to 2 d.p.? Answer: 1.24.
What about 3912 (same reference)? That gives 1.87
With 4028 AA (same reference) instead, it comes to 1.37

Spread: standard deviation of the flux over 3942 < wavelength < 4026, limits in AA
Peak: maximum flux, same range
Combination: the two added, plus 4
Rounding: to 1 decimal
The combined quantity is 12.7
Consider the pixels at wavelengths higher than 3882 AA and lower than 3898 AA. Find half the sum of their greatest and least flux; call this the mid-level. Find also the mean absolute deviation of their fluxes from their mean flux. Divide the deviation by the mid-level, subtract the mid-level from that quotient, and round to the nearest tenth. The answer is -4.5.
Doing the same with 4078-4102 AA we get -5.8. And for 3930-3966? -3.0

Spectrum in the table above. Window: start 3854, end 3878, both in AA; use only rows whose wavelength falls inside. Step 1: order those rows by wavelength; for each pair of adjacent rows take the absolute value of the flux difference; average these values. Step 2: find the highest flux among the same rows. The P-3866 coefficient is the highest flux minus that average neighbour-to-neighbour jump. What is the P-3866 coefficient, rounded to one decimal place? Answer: 5.2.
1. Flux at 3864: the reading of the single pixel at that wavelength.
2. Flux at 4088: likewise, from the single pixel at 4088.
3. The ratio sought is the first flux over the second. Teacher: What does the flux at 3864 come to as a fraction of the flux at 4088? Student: 0.9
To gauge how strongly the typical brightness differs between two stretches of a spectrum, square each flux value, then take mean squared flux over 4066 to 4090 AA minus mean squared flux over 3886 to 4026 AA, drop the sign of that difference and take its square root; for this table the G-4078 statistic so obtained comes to 3.4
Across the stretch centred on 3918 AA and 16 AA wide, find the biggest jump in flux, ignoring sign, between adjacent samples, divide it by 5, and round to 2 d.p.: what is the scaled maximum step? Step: 0.21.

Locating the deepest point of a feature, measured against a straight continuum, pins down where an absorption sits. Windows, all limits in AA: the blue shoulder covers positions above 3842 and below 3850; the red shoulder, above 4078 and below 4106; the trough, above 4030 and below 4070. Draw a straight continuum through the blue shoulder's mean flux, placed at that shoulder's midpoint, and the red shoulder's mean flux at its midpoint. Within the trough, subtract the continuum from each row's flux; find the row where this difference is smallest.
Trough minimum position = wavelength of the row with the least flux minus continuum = 4064 AA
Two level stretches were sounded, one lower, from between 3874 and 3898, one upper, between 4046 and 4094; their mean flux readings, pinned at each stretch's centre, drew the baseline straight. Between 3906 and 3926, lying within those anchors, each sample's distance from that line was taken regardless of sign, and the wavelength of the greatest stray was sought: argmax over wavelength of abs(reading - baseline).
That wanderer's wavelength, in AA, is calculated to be 3916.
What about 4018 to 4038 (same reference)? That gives 4036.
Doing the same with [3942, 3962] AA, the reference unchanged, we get 3952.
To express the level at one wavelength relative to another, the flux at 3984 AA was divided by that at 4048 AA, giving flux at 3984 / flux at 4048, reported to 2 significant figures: 1.1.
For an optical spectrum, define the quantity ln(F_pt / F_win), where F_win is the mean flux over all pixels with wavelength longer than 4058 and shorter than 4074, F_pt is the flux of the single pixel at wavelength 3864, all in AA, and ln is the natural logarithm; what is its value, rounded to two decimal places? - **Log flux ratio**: 0.11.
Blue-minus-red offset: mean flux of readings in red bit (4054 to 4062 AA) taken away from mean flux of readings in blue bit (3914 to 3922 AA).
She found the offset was -0.59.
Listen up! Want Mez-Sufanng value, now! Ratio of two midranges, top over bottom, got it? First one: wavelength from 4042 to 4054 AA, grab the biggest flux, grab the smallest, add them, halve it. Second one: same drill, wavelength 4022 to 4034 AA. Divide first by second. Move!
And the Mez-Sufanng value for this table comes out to 0.9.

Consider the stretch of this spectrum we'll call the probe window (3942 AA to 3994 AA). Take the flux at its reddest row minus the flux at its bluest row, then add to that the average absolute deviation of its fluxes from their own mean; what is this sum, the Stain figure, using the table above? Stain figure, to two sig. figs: 2.7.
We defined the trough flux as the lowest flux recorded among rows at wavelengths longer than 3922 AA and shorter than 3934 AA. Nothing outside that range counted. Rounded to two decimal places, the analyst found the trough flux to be 1.24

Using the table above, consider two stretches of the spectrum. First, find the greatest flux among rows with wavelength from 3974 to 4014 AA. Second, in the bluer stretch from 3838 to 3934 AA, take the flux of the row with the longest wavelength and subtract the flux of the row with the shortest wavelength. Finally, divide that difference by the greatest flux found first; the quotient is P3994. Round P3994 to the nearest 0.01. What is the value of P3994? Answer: -0.42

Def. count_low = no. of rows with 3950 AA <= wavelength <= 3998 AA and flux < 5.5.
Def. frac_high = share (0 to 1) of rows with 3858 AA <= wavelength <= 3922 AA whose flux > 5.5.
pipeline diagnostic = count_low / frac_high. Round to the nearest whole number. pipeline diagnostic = 24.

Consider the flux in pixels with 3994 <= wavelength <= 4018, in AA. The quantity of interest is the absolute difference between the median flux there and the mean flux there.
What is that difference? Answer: 0.05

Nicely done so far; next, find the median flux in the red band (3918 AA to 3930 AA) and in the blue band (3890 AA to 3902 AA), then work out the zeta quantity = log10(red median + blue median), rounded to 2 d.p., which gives 0.99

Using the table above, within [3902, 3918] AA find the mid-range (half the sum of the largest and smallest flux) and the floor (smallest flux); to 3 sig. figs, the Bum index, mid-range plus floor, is 10.8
